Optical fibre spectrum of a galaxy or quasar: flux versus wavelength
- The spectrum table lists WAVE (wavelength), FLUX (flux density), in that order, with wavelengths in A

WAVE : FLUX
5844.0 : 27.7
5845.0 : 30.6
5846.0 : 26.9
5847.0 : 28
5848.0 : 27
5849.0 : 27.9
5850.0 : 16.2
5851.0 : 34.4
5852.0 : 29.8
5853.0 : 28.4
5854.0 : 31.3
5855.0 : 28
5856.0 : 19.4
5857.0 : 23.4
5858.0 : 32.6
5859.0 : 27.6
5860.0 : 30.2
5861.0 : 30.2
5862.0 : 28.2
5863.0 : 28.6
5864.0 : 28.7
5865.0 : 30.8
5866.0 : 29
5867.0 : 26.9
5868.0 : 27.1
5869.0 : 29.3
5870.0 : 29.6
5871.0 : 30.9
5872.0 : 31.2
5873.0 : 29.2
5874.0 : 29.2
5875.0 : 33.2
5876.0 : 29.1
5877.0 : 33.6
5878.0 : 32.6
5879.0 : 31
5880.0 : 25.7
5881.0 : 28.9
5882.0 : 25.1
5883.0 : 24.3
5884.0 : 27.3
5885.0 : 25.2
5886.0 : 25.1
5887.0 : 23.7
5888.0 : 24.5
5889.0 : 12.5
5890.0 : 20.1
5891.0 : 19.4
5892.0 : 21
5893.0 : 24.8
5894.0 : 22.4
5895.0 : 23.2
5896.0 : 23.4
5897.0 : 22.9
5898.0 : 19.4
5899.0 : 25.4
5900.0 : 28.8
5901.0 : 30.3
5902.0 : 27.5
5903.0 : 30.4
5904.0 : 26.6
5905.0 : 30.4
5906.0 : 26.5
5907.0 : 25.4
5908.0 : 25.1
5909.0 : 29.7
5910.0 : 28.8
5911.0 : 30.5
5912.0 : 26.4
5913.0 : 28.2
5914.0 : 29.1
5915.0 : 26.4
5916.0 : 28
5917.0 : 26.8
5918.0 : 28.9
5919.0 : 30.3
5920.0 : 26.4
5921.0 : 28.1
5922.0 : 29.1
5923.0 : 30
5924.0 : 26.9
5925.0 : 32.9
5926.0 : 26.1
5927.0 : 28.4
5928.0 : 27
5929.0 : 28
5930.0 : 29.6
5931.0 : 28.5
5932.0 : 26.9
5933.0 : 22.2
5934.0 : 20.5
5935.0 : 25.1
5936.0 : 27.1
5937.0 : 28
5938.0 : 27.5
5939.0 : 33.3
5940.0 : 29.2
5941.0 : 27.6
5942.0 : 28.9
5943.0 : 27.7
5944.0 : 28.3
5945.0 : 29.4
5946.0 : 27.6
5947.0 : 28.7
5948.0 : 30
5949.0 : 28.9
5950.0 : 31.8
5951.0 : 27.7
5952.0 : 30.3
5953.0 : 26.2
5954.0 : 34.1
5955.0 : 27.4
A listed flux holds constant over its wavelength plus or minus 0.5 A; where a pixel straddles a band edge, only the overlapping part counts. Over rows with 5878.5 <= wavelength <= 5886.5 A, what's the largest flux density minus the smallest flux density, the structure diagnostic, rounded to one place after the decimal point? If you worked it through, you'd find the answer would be 6.7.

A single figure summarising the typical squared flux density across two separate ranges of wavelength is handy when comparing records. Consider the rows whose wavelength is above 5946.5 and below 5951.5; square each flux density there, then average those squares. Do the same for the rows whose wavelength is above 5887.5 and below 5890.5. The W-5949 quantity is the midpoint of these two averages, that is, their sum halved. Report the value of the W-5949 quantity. 627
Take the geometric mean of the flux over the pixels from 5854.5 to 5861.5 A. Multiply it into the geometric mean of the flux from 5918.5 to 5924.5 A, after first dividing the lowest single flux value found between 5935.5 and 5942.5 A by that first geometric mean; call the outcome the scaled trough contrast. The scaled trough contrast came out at 29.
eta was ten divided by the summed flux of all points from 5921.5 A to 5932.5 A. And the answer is 0.032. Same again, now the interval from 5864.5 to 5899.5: 0.011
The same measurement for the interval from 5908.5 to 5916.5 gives 0.044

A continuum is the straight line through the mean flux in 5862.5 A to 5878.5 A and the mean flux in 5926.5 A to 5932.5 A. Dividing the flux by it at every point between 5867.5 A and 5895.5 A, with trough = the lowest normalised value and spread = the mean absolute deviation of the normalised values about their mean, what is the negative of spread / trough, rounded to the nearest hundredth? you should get -0.28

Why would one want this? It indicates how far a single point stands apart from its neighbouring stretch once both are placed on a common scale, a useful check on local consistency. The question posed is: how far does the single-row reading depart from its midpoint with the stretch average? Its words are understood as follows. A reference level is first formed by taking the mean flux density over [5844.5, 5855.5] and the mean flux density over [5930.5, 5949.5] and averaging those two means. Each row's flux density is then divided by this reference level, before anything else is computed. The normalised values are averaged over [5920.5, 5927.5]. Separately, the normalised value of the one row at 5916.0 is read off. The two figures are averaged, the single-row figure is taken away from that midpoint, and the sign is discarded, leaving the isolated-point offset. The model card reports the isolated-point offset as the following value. 0.01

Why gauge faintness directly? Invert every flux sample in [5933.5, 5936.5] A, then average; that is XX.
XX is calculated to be 0.042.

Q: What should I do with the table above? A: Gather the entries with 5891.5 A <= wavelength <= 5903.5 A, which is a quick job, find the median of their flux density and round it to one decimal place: 24.1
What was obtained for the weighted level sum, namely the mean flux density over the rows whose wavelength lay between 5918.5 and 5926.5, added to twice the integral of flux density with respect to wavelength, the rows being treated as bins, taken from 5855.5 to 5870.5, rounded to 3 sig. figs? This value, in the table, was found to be 872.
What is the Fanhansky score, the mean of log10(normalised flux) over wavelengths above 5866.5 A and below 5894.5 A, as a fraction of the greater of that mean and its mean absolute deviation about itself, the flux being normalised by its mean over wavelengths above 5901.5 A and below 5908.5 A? -0.35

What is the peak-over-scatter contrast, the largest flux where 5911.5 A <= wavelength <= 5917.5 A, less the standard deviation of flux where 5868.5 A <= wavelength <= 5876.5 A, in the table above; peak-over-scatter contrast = 28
